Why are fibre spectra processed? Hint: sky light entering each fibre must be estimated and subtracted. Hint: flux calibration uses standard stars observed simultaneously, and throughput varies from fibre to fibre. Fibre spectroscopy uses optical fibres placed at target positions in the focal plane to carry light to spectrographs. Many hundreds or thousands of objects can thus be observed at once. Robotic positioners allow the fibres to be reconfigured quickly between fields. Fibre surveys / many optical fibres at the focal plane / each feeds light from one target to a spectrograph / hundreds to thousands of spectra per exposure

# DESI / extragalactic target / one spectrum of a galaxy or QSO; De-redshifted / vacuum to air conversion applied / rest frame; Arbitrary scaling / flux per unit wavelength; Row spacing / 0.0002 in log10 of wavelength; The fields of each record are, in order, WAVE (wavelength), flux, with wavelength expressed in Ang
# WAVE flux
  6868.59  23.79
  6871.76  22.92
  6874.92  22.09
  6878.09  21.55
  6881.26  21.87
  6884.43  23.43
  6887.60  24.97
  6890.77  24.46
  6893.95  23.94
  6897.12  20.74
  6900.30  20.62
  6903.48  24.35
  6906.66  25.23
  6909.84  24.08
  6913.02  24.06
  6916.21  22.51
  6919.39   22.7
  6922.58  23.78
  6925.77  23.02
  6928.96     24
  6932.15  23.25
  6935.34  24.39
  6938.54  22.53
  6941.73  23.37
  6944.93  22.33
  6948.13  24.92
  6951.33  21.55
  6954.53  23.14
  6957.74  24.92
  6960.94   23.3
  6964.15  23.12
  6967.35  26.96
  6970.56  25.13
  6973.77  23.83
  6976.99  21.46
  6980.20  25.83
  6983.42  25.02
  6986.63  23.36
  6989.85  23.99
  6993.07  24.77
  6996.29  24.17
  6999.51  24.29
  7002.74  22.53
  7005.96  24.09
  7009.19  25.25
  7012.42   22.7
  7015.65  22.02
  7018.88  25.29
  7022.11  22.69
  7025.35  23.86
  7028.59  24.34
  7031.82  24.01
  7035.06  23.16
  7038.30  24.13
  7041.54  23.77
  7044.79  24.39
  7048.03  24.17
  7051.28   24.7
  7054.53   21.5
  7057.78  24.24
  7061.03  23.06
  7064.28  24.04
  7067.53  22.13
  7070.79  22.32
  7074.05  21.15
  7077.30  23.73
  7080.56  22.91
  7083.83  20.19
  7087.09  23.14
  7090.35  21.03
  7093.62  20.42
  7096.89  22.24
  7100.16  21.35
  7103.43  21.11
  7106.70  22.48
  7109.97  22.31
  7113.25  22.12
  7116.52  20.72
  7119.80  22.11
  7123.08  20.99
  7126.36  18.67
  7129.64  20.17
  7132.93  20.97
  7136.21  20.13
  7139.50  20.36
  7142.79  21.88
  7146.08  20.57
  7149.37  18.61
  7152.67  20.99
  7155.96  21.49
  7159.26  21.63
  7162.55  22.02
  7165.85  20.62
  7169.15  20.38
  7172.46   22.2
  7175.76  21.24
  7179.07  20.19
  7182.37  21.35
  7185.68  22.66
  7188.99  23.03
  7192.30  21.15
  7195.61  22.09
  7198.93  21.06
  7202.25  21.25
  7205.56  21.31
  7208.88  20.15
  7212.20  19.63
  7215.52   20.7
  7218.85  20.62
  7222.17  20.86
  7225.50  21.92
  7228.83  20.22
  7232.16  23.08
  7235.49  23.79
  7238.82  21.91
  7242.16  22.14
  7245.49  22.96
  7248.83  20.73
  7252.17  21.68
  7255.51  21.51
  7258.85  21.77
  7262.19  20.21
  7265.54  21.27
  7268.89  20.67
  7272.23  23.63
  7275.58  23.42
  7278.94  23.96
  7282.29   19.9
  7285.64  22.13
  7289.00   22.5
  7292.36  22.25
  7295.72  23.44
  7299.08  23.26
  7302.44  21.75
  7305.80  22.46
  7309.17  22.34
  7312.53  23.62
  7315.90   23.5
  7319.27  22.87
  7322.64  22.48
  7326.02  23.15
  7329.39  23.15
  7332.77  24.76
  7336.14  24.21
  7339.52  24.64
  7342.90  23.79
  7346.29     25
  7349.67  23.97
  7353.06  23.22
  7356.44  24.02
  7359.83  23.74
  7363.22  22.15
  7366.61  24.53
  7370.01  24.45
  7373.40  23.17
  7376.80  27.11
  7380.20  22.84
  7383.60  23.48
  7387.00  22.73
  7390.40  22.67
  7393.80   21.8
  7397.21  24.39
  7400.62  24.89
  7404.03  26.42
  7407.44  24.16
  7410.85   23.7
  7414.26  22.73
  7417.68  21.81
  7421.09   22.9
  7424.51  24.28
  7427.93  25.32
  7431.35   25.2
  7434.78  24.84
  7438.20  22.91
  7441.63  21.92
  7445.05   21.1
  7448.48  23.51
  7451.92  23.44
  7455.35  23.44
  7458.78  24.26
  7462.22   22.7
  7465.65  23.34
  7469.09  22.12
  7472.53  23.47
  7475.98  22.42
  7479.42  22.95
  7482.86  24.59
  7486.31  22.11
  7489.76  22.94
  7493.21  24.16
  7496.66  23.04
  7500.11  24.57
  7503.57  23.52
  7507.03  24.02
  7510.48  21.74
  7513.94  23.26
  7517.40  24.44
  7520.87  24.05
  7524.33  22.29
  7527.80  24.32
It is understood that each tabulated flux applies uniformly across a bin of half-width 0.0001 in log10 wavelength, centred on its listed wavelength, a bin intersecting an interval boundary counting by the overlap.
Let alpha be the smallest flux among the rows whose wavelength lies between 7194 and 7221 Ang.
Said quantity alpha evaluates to 19.63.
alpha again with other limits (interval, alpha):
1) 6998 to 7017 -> 22.02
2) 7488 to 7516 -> 21.74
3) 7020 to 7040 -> 22.69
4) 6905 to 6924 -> 22.51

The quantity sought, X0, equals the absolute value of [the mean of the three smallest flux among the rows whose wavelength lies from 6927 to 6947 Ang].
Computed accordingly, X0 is 22.7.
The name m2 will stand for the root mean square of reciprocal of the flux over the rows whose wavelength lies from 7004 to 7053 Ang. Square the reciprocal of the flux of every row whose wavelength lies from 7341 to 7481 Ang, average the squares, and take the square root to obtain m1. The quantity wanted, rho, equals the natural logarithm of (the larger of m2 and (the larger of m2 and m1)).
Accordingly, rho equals -3.16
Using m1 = 0.0426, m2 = 0.0419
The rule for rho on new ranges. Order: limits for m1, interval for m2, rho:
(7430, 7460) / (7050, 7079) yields -3.13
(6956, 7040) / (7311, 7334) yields -3.15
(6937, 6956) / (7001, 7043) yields -3.13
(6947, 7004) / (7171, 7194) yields -3.07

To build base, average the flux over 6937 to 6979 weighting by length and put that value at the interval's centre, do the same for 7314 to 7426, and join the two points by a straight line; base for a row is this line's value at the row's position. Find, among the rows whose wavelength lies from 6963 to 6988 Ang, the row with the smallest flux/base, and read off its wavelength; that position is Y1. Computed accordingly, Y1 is 6976.99 Ang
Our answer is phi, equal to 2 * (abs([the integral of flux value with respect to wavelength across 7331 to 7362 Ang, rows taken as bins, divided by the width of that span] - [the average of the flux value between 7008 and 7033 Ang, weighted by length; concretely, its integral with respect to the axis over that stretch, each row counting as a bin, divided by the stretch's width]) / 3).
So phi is 0.25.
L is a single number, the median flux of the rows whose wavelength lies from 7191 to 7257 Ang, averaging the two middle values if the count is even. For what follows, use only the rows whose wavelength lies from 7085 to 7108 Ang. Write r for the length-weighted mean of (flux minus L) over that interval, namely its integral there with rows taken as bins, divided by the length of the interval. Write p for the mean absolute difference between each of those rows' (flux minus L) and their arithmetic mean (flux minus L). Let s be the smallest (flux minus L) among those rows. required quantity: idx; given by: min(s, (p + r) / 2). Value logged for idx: -0.9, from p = 0.80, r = 0.4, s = -0.9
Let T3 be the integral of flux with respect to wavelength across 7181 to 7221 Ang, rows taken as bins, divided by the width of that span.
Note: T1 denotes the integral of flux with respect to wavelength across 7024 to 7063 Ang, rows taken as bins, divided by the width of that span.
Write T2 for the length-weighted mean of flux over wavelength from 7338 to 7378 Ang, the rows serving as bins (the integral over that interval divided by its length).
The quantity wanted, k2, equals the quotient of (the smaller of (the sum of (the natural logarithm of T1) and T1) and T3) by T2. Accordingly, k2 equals 0.88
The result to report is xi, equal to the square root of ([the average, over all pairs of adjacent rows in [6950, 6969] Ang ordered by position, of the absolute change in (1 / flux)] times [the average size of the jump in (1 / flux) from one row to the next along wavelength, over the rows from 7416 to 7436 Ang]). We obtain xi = 0.0021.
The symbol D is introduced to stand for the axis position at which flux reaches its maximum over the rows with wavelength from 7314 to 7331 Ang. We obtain 7315.90 Ang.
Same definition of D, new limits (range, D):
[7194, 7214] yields 7195.61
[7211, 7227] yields 7225.50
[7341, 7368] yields 7346.29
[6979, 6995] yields 6980.20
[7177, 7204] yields 7188.99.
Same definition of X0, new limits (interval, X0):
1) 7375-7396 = 22.4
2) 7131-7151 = 19.7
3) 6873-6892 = 21.8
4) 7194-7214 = 20.3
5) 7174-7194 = 20.9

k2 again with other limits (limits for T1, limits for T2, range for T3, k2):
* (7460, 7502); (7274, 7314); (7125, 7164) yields 0.91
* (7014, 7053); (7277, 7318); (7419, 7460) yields 1.04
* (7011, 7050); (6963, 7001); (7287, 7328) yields 0.94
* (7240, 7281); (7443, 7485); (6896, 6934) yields 1.01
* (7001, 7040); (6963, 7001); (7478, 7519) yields 0.96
